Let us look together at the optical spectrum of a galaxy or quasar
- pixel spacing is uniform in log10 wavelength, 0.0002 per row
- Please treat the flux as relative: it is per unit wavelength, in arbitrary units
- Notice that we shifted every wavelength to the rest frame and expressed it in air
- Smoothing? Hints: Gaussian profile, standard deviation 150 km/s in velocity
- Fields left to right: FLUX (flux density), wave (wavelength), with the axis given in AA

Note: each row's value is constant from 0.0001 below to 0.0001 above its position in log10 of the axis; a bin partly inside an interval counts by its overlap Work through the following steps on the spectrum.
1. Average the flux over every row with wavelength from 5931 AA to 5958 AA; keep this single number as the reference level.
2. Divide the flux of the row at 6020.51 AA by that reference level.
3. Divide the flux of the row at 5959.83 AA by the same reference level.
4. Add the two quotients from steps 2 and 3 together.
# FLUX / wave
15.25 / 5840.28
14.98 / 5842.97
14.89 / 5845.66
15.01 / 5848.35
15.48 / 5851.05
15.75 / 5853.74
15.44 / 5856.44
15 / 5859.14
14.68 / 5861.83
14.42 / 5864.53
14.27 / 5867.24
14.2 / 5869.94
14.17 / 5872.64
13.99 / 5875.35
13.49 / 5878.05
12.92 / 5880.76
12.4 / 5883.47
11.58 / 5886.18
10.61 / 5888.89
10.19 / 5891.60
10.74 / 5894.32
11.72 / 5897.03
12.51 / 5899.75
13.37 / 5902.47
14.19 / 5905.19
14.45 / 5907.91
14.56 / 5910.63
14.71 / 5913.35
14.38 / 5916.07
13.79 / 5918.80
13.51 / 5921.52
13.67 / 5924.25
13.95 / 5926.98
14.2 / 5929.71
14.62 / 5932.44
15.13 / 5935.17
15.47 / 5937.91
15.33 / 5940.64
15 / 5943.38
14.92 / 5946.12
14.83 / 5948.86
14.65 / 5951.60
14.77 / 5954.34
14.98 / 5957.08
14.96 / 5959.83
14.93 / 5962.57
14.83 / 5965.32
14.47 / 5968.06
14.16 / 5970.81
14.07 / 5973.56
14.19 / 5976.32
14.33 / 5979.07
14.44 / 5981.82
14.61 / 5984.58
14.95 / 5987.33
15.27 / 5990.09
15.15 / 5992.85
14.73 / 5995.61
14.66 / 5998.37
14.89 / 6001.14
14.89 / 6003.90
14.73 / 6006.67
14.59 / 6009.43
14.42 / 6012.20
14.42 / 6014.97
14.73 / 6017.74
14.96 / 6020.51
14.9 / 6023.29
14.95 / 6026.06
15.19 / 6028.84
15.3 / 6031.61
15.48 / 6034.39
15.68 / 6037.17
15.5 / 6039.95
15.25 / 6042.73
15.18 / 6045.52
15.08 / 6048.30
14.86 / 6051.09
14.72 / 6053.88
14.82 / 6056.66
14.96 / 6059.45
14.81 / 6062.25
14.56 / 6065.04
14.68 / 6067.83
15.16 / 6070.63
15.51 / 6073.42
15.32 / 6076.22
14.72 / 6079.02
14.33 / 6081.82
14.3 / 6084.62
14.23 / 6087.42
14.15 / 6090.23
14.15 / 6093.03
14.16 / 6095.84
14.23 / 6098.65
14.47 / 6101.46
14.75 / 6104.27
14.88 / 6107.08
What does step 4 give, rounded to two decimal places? 2.00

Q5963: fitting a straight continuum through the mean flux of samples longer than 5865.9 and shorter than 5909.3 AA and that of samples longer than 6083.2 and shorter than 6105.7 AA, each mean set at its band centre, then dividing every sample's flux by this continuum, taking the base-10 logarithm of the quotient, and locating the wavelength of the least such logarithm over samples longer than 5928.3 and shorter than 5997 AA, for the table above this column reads 5973.56 AA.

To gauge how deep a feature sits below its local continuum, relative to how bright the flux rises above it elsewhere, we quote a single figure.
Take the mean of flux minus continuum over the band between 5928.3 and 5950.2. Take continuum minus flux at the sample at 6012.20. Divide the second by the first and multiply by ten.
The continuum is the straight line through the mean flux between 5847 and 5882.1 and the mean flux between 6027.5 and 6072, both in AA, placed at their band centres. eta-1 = 29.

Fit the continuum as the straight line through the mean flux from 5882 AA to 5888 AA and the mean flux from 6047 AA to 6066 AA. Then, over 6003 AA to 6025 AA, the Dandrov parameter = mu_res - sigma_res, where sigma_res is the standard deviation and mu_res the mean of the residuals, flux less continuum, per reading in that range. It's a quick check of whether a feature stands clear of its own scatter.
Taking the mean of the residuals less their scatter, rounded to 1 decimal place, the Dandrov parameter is 0.4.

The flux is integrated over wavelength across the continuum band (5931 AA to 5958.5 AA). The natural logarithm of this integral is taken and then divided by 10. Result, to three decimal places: 0.602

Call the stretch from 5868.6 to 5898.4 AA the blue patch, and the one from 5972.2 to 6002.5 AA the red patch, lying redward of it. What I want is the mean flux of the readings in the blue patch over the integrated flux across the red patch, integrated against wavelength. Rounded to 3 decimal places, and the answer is 0.028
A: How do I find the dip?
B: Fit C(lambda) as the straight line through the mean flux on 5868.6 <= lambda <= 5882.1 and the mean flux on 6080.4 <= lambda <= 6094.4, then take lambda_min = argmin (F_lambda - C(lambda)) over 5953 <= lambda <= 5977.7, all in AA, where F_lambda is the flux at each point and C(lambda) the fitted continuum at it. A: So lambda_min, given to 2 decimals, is 5973.56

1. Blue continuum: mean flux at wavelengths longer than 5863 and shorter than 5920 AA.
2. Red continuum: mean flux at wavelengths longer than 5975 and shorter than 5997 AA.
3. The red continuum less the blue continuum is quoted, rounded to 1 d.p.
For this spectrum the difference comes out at 1.5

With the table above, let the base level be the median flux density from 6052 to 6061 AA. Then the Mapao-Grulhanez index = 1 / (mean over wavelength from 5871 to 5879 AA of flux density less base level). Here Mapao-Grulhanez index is -1.1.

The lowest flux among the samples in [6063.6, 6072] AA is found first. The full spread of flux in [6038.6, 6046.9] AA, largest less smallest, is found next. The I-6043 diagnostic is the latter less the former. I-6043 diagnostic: -14.24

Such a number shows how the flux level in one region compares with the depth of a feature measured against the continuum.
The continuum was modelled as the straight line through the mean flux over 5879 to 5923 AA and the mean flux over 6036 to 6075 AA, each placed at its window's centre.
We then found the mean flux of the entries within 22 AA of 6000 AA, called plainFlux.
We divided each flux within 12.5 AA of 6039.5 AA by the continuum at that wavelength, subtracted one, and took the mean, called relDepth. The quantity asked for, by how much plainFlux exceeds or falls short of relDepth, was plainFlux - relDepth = 14.7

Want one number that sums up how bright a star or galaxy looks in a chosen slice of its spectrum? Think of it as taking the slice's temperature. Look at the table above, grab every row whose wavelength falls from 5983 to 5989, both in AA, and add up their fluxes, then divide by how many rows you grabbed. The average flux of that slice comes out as 14.8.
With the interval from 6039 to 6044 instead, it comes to 15.4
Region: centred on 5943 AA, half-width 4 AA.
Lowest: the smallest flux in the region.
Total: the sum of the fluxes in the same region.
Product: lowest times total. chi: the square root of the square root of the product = 5.10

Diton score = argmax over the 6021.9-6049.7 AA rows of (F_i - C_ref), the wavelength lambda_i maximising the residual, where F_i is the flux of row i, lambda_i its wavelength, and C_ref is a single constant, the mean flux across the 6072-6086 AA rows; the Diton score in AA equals 6037.17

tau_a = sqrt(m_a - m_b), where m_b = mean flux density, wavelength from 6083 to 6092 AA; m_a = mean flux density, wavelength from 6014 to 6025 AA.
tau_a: 0.73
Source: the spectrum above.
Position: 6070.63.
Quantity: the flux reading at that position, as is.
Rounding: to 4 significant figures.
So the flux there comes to 15.16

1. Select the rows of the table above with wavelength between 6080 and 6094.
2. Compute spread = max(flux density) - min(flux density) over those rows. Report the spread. 0.18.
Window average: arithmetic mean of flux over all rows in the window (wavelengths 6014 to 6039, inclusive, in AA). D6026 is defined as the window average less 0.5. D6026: 14.6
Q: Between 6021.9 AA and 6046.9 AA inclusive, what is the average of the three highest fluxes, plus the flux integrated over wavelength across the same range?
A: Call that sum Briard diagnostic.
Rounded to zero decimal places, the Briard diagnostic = 397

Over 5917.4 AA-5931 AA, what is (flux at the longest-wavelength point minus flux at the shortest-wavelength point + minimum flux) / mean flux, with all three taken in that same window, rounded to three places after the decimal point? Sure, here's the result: 1.007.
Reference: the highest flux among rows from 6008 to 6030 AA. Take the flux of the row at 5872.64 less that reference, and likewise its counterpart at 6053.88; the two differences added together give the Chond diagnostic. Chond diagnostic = -1.5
